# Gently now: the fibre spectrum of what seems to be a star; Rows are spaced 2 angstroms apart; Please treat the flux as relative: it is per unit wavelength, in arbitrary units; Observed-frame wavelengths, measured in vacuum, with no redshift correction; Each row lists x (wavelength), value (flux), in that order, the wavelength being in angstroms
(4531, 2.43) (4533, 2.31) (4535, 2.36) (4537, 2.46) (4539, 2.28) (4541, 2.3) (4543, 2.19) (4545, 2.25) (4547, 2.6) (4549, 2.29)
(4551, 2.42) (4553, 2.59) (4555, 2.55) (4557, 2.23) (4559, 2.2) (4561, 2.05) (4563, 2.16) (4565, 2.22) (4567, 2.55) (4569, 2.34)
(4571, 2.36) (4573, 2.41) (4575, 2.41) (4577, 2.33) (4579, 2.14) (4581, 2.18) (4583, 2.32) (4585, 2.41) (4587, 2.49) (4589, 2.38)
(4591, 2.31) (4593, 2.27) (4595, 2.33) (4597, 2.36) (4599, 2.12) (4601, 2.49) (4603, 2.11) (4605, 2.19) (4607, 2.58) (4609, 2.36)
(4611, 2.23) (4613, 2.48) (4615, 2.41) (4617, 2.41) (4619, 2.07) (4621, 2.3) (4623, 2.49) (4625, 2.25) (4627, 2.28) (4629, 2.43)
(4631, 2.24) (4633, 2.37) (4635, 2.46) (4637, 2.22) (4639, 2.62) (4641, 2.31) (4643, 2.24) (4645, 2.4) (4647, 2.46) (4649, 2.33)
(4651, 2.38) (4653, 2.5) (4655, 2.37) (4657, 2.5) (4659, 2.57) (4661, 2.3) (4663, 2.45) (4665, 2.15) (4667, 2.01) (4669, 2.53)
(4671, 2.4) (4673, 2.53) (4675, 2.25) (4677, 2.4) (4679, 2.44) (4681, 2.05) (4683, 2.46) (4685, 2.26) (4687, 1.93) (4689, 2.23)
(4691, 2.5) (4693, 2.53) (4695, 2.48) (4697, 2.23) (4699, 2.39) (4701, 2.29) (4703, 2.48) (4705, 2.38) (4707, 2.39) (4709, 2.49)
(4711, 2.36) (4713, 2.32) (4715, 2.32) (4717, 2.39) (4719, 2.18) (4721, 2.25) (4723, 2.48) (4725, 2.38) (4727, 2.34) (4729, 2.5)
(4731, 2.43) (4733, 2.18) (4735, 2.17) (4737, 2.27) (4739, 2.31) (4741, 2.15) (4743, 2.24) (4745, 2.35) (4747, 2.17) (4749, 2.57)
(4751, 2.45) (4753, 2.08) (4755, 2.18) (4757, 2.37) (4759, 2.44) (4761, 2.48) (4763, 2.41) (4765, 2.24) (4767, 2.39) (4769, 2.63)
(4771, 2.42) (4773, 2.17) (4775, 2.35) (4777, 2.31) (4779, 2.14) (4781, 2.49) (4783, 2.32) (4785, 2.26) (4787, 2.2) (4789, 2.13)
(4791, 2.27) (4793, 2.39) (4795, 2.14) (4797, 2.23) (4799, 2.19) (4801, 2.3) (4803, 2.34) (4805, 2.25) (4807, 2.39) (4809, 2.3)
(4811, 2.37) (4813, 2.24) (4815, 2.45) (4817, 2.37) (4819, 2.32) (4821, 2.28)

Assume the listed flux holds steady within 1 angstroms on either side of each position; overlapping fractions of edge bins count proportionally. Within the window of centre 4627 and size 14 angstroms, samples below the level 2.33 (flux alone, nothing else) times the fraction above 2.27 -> 2.9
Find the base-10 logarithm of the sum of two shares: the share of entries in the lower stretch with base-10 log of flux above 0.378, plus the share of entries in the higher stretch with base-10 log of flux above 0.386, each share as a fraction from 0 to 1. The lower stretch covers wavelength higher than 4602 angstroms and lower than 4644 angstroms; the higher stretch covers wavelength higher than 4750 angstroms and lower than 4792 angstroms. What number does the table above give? -0.208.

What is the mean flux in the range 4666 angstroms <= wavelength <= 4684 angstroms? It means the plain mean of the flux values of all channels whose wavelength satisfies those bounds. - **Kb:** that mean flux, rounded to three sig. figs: 2.34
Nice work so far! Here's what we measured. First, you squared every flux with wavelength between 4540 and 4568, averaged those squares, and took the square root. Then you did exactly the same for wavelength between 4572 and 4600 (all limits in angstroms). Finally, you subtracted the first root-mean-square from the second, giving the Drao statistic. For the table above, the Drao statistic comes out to -0.01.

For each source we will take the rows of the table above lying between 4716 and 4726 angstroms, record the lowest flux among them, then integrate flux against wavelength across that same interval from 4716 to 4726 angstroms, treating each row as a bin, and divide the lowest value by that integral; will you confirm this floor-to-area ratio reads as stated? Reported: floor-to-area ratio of 0.0933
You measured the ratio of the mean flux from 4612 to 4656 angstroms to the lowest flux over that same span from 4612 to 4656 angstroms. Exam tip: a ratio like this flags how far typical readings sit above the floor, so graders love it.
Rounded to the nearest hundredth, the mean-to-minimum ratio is 1.14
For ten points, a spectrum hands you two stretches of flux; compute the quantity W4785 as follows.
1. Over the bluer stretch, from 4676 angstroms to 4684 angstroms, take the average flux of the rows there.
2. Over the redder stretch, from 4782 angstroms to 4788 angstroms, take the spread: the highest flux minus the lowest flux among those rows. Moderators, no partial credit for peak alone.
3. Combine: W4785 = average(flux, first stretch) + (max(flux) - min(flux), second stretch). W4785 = 2.46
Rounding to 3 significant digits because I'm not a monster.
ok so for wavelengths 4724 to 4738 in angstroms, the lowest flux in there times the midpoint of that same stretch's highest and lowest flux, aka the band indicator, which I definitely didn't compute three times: 5.07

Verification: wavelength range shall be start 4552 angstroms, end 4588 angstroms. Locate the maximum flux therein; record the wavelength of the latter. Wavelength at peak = 4553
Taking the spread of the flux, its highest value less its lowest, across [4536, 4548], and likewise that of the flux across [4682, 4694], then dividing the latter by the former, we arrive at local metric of 1.46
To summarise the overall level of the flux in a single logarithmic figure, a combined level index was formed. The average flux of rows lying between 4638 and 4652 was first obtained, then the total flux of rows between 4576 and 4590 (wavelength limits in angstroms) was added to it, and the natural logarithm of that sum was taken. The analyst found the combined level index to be 2.93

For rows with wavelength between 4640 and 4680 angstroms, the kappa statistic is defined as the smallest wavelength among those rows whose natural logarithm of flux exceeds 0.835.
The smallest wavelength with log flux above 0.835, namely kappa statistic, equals 4641 angstroms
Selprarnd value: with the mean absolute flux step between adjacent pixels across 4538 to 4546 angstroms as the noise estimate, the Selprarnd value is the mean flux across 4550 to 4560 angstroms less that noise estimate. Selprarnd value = 2.33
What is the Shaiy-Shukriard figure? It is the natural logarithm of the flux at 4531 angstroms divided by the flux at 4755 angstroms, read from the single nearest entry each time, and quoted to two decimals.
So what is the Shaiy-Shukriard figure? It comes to 0.11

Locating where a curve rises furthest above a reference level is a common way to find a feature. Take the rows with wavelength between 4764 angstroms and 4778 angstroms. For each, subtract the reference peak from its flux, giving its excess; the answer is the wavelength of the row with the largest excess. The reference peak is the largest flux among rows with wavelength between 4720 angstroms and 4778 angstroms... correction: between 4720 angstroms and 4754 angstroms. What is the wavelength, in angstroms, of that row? 4769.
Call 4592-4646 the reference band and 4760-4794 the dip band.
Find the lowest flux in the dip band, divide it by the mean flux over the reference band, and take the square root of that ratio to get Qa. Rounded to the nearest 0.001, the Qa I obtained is 0.955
